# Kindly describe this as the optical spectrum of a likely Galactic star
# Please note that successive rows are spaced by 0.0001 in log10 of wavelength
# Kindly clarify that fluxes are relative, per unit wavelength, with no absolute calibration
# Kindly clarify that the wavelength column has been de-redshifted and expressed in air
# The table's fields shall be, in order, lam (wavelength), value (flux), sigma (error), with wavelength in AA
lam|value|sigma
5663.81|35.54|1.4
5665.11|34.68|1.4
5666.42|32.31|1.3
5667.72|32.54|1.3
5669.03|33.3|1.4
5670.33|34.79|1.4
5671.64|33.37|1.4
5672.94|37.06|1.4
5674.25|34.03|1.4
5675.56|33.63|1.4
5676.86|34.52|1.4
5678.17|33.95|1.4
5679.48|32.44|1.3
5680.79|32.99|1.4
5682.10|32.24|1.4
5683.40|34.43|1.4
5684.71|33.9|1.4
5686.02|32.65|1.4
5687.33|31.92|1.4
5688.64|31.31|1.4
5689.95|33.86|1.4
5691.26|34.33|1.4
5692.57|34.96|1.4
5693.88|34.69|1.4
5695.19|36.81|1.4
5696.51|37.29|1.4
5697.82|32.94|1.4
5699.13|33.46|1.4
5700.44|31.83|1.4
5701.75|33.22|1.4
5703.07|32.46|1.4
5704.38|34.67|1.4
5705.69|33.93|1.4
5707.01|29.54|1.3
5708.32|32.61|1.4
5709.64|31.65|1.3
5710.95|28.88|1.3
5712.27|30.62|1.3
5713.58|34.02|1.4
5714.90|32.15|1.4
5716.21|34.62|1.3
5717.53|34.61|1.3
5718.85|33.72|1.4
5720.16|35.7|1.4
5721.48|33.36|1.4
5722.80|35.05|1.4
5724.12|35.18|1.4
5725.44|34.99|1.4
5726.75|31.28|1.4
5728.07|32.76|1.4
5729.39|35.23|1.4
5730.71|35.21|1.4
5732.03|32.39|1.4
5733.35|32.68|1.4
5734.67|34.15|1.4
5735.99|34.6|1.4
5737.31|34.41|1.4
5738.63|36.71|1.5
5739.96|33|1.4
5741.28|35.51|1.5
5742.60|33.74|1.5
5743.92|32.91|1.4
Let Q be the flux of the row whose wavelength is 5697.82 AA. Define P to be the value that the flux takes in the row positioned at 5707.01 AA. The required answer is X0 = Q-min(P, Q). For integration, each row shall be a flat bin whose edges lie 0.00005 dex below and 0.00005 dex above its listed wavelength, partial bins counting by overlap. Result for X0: 3.4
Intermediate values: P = 29.54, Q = 32.94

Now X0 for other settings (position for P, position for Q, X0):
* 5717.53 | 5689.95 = 0.0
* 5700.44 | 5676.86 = 2.7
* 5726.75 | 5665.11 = 3.4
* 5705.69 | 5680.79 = 0.0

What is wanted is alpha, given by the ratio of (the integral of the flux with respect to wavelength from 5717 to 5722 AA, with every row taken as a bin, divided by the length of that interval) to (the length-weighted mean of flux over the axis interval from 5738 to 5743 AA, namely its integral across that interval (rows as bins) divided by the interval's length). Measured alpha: 0.99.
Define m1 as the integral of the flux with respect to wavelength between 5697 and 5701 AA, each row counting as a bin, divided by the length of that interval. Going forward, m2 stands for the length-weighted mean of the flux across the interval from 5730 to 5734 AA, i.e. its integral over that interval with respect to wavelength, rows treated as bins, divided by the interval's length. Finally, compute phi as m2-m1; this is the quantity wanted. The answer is 0.4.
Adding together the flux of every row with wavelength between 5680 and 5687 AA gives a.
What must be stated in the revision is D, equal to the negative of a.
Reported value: -166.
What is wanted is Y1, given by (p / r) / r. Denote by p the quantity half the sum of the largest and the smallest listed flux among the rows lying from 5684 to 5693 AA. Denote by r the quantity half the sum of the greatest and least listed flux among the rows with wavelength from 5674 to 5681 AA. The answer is 0.0296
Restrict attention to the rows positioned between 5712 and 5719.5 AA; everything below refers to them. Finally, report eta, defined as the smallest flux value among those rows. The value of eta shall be 30.62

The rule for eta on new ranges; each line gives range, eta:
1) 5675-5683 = 32.24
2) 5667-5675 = 32.54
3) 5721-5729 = 31.28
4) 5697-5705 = 31.83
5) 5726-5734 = 31.28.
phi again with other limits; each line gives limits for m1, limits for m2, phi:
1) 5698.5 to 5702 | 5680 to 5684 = 0.4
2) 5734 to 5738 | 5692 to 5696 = 1.1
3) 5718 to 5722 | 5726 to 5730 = -1.2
